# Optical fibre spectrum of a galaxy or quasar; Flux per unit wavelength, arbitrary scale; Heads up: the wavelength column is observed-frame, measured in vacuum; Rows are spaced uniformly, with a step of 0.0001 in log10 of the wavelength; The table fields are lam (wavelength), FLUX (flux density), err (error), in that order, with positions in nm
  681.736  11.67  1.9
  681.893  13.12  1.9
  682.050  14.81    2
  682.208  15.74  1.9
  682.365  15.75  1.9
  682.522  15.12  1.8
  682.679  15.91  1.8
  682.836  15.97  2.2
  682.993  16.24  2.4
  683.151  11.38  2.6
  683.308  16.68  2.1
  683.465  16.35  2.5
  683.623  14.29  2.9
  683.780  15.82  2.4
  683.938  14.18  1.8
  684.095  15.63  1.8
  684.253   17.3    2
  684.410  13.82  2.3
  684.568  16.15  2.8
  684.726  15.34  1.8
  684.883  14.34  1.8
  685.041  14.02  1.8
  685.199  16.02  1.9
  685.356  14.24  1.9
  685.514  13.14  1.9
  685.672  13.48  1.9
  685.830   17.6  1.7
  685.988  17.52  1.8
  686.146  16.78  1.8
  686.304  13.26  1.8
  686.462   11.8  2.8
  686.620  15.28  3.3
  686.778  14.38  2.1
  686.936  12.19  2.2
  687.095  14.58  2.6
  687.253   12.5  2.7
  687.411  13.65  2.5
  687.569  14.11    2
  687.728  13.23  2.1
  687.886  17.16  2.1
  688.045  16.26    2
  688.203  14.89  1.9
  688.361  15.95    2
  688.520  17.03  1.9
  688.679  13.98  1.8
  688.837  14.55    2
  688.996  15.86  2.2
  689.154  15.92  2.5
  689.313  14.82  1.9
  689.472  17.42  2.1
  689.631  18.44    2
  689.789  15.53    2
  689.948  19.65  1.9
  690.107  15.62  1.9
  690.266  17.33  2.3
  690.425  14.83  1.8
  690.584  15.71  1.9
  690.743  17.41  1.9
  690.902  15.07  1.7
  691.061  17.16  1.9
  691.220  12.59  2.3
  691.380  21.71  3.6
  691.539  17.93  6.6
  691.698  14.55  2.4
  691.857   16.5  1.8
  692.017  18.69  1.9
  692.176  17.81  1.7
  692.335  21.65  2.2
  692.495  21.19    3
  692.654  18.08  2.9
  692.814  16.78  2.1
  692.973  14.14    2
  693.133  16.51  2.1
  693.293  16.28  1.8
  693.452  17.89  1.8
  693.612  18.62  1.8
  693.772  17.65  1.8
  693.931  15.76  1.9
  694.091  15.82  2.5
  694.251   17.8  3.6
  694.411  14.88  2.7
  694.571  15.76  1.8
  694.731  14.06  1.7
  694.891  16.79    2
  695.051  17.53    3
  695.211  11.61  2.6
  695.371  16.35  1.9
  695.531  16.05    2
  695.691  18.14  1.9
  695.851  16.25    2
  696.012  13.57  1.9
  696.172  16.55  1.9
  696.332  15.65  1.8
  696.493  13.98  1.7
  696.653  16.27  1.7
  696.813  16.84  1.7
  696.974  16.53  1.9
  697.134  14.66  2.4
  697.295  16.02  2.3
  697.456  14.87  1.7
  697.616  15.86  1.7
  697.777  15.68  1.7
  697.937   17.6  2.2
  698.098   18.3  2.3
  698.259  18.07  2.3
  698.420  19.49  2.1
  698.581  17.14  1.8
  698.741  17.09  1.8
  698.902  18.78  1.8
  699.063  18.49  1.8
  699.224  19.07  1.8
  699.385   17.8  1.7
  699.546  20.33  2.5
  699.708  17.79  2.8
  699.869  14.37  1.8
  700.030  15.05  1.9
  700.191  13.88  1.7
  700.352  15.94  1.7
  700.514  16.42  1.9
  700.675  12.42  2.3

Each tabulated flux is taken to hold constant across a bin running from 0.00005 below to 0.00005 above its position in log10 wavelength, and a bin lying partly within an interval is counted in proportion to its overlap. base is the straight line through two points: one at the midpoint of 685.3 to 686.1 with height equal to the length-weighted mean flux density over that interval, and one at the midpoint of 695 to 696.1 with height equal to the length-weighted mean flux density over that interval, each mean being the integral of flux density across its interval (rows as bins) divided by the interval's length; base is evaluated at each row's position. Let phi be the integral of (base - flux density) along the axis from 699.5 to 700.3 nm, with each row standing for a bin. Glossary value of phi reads -0.3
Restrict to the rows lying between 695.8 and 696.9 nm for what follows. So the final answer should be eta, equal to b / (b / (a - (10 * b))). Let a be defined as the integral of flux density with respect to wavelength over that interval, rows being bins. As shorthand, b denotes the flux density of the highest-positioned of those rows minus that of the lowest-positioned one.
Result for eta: 11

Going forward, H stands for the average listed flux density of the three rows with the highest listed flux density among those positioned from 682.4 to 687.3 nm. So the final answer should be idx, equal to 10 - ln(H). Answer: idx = 7.14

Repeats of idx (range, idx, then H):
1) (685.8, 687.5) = 7.15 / 17.3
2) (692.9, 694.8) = 7.10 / 18.1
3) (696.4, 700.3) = 7.02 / 19.6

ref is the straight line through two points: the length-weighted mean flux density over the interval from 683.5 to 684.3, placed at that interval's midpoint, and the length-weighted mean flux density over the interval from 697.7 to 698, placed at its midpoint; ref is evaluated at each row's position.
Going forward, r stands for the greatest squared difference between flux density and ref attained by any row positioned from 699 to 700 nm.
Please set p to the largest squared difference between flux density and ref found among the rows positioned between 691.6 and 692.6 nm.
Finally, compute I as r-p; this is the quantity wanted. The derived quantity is -18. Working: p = 30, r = 13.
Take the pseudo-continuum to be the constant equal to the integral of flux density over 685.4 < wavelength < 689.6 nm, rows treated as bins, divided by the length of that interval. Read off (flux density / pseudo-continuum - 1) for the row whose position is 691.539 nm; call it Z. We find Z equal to 0.20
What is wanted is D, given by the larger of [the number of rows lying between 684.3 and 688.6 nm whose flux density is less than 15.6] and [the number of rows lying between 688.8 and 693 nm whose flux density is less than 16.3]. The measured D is 18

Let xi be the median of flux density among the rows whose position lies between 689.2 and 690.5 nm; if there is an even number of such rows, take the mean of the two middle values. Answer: 16.5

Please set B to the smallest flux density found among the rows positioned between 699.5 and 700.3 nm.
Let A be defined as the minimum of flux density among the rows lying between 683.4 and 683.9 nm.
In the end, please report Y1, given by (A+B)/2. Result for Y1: 14.1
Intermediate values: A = 14.29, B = 13.88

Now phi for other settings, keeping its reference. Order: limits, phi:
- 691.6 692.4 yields -1.8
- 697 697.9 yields 0.1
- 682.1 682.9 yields -0.4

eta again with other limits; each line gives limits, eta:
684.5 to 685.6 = 46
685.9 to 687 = 69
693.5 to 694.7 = 48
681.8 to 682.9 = -12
